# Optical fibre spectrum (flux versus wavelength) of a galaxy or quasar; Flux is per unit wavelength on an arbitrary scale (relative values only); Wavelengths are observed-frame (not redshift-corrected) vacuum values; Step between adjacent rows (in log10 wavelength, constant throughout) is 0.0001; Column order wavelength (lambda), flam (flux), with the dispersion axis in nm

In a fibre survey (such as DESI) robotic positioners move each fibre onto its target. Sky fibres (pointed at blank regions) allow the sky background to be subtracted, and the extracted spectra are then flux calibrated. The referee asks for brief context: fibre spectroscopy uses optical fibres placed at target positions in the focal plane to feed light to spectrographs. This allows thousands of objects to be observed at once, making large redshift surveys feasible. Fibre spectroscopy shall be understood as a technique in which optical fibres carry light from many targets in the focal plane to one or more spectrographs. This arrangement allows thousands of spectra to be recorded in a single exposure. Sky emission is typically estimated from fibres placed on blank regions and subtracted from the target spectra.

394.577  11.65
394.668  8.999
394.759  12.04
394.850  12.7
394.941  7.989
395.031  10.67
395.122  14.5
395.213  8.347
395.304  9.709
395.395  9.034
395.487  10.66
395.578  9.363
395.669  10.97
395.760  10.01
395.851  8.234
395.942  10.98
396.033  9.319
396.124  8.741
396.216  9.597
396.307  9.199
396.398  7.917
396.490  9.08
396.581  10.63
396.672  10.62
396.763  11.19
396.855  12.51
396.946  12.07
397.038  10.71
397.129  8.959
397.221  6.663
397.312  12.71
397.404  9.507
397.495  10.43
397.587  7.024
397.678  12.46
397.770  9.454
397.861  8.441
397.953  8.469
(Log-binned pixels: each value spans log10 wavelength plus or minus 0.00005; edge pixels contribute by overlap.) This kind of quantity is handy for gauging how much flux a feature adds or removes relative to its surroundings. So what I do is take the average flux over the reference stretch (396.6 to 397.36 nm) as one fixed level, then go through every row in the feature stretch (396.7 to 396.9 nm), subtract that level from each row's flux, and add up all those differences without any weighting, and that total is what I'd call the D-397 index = 2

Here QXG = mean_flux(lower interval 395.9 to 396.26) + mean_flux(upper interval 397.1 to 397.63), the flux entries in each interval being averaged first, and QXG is 18.9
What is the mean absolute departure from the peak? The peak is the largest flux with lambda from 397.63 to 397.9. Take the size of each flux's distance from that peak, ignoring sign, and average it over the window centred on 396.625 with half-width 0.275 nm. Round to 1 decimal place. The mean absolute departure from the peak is 2.2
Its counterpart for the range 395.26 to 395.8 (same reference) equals 2.5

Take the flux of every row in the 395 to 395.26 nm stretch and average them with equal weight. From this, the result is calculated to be 11.2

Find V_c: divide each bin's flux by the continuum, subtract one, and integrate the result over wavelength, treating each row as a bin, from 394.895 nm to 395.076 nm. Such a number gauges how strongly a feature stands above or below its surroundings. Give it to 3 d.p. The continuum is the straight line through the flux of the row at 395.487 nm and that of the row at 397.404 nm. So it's -0.027 nm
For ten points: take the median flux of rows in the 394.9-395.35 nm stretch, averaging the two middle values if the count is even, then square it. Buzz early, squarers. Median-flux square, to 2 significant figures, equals 94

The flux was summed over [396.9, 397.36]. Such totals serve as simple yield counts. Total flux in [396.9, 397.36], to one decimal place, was 51.1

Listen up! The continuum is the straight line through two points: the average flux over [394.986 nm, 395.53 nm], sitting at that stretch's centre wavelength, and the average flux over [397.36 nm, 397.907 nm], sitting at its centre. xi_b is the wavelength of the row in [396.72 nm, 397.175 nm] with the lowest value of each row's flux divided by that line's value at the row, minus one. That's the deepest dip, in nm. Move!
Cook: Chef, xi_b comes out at 397.129 nm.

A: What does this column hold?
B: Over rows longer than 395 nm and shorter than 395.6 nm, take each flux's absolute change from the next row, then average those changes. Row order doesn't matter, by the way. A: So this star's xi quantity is 2.5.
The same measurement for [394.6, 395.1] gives 2.8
